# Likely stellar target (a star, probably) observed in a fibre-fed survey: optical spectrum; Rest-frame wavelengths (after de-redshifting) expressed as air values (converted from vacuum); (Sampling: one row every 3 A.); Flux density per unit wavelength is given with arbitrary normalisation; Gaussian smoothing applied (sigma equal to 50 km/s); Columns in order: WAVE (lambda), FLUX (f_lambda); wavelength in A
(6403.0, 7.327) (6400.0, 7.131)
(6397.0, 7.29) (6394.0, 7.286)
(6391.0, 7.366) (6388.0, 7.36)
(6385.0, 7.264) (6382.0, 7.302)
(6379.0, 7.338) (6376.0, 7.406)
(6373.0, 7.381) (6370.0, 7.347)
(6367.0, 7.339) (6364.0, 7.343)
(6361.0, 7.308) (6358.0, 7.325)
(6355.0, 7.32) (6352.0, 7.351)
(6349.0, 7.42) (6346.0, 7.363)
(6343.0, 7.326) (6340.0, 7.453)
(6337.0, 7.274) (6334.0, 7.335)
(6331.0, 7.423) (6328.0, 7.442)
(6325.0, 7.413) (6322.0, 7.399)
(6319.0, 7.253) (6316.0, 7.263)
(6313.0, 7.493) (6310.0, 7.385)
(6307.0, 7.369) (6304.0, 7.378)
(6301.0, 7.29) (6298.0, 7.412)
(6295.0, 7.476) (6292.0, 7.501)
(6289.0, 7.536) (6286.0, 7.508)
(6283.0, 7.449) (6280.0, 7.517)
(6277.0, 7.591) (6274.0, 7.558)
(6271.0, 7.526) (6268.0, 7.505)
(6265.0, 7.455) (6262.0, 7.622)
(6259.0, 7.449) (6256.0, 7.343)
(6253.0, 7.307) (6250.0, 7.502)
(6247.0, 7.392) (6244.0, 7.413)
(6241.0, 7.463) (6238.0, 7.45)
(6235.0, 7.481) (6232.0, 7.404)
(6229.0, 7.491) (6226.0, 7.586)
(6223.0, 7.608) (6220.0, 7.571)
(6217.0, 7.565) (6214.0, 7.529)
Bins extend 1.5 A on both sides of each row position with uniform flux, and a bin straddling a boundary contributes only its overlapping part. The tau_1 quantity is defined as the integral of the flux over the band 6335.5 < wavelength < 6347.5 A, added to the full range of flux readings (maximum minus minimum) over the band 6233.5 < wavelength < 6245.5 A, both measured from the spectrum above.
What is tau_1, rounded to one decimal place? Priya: 88.3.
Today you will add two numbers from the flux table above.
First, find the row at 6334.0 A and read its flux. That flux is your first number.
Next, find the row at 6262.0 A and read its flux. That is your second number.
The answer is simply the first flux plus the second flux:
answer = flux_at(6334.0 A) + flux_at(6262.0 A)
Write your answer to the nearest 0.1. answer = 15.0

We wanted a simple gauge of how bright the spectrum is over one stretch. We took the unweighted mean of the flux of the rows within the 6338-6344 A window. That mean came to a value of 7.39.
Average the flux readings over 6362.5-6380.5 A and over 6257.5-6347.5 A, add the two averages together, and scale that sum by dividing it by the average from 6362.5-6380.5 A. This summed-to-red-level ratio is 2.01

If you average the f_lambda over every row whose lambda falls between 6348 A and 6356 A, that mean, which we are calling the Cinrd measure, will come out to 7.36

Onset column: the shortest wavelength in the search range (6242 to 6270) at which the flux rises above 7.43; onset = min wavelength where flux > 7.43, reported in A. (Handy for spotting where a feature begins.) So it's 6250.0 A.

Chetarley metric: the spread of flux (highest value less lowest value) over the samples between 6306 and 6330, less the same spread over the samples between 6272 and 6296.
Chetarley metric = 0.10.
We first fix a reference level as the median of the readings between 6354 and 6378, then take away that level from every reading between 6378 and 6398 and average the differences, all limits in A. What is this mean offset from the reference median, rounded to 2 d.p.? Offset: -0.03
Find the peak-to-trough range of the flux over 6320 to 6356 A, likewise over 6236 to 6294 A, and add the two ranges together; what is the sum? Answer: 0.49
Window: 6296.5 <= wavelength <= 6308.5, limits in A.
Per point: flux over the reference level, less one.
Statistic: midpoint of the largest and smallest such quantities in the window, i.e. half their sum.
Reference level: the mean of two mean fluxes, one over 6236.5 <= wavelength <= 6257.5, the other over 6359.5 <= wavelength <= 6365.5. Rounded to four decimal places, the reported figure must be -0.0023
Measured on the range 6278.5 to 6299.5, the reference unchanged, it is 0.0144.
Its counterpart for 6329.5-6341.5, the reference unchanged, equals -0.0006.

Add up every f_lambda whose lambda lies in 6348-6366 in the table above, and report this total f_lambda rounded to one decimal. 44.1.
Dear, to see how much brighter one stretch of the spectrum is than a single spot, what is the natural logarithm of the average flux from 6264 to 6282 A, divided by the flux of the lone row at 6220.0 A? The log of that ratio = -0.0061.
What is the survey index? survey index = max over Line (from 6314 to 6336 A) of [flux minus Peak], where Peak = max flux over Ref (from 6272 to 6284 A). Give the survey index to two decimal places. -0.15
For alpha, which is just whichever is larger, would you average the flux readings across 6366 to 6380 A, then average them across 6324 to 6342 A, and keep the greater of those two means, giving 7.39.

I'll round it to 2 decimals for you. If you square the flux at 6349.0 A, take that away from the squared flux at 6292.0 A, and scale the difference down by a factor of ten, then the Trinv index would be 0.12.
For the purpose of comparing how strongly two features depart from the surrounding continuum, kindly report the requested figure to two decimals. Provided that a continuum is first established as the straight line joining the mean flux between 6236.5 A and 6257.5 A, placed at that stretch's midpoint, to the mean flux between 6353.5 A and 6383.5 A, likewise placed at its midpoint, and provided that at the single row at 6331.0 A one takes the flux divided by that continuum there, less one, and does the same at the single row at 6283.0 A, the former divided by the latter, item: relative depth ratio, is 1.03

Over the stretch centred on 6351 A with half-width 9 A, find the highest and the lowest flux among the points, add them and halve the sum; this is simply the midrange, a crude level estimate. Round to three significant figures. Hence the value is 7.37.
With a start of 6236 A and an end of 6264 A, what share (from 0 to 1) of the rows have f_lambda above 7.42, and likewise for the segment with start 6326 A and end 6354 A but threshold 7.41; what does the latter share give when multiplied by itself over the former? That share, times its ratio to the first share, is 0.4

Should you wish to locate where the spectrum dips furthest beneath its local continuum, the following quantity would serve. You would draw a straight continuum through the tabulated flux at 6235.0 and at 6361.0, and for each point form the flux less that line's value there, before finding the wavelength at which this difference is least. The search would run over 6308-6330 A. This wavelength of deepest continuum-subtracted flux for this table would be 6319.0 A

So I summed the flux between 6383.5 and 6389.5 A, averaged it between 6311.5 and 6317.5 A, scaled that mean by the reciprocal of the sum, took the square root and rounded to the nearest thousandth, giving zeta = 0.710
